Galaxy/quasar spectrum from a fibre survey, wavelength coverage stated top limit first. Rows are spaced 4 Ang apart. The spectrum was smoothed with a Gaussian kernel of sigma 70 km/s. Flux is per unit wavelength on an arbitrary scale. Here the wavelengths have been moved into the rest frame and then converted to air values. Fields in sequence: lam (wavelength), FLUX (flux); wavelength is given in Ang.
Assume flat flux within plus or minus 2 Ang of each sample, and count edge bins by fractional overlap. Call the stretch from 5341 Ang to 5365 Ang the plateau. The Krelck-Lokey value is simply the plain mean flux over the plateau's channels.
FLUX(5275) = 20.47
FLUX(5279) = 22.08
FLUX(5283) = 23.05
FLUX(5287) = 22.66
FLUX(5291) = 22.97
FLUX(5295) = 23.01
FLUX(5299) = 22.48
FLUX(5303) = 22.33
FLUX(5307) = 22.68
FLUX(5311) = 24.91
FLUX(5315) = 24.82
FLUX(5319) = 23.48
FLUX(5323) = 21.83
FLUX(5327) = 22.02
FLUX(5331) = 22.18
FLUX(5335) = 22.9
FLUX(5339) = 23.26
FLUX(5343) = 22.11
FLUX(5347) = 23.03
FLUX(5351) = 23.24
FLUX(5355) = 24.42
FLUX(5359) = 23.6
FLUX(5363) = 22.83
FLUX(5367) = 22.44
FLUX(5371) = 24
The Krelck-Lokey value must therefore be 23.2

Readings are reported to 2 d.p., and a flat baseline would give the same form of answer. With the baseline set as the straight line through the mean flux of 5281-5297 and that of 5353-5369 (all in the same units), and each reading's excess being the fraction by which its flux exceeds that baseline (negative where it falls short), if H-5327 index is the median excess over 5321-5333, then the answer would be -0.05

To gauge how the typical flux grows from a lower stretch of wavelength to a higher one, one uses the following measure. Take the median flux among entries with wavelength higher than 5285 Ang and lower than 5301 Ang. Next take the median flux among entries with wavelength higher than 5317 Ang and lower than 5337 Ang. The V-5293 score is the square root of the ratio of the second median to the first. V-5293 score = 0.99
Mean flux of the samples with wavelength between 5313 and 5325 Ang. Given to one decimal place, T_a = 23.4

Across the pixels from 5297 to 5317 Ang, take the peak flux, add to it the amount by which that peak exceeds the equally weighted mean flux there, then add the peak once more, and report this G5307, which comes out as 51.3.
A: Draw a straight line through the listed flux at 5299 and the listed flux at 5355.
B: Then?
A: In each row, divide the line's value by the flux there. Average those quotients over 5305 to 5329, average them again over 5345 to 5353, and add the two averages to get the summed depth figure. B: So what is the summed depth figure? 2.04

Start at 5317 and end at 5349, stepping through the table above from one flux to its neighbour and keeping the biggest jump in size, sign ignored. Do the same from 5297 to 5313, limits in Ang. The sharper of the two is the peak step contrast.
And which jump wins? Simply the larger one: 2.2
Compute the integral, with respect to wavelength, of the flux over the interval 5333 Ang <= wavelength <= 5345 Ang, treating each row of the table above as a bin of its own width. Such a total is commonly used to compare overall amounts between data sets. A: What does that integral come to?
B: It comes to 273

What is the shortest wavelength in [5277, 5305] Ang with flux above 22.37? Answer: 5283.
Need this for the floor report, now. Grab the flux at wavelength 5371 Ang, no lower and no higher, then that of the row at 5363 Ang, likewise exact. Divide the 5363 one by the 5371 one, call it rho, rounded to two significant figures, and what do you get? 0.95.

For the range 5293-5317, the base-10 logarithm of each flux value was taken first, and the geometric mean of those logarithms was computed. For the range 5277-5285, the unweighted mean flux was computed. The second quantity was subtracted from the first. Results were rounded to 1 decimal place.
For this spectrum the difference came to -21.2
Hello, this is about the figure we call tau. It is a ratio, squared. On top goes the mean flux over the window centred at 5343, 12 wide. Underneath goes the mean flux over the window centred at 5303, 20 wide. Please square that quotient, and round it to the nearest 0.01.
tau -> 0.98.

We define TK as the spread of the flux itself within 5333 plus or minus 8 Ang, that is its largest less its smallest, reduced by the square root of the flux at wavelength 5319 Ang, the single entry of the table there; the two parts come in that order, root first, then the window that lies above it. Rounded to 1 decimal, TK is -3.6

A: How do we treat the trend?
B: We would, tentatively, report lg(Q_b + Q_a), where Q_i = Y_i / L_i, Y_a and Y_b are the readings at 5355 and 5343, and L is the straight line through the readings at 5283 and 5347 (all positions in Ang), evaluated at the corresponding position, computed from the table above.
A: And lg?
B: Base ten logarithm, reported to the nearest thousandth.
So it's 0.305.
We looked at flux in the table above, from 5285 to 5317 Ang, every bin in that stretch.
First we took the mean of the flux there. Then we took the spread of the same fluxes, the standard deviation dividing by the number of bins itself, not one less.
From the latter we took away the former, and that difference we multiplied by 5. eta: -111.3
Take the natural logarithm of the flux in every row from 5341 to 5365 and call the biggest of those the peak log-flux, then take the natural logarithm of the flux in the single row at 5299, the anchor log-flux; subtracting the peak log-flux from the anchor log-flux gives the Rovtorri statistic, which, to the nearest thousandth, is -0.083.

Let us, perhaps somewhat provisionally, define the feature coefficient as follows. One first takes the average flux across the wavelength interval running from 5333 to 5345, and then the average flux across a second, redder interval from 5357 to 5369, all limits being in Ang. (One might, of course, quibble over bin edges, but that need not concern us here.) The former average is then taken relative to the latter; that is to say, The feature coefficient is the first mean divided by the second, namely 0.991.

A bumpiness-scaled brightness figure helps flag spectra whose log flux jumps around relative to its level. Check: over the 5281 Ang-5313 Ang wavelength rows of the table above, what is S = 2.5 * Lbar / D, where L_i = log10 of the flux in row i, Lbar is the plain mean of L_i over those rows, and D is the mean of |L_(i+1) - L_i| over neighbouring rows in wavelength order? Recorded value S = 320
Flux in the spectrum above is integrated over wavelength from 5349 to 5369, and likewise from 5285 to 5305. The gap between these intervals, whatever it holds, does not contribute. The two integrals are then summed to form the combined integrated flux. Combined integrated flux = 920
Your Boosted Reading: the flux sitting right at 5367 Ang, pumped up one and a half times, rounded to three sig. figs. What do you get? 33.7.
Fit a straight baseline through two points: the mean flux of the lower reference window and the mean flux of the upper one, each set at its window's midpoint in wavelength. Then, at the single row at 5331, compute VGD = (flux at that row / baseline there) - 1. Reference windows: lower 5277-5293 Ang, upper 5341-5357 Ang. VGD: -0.038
